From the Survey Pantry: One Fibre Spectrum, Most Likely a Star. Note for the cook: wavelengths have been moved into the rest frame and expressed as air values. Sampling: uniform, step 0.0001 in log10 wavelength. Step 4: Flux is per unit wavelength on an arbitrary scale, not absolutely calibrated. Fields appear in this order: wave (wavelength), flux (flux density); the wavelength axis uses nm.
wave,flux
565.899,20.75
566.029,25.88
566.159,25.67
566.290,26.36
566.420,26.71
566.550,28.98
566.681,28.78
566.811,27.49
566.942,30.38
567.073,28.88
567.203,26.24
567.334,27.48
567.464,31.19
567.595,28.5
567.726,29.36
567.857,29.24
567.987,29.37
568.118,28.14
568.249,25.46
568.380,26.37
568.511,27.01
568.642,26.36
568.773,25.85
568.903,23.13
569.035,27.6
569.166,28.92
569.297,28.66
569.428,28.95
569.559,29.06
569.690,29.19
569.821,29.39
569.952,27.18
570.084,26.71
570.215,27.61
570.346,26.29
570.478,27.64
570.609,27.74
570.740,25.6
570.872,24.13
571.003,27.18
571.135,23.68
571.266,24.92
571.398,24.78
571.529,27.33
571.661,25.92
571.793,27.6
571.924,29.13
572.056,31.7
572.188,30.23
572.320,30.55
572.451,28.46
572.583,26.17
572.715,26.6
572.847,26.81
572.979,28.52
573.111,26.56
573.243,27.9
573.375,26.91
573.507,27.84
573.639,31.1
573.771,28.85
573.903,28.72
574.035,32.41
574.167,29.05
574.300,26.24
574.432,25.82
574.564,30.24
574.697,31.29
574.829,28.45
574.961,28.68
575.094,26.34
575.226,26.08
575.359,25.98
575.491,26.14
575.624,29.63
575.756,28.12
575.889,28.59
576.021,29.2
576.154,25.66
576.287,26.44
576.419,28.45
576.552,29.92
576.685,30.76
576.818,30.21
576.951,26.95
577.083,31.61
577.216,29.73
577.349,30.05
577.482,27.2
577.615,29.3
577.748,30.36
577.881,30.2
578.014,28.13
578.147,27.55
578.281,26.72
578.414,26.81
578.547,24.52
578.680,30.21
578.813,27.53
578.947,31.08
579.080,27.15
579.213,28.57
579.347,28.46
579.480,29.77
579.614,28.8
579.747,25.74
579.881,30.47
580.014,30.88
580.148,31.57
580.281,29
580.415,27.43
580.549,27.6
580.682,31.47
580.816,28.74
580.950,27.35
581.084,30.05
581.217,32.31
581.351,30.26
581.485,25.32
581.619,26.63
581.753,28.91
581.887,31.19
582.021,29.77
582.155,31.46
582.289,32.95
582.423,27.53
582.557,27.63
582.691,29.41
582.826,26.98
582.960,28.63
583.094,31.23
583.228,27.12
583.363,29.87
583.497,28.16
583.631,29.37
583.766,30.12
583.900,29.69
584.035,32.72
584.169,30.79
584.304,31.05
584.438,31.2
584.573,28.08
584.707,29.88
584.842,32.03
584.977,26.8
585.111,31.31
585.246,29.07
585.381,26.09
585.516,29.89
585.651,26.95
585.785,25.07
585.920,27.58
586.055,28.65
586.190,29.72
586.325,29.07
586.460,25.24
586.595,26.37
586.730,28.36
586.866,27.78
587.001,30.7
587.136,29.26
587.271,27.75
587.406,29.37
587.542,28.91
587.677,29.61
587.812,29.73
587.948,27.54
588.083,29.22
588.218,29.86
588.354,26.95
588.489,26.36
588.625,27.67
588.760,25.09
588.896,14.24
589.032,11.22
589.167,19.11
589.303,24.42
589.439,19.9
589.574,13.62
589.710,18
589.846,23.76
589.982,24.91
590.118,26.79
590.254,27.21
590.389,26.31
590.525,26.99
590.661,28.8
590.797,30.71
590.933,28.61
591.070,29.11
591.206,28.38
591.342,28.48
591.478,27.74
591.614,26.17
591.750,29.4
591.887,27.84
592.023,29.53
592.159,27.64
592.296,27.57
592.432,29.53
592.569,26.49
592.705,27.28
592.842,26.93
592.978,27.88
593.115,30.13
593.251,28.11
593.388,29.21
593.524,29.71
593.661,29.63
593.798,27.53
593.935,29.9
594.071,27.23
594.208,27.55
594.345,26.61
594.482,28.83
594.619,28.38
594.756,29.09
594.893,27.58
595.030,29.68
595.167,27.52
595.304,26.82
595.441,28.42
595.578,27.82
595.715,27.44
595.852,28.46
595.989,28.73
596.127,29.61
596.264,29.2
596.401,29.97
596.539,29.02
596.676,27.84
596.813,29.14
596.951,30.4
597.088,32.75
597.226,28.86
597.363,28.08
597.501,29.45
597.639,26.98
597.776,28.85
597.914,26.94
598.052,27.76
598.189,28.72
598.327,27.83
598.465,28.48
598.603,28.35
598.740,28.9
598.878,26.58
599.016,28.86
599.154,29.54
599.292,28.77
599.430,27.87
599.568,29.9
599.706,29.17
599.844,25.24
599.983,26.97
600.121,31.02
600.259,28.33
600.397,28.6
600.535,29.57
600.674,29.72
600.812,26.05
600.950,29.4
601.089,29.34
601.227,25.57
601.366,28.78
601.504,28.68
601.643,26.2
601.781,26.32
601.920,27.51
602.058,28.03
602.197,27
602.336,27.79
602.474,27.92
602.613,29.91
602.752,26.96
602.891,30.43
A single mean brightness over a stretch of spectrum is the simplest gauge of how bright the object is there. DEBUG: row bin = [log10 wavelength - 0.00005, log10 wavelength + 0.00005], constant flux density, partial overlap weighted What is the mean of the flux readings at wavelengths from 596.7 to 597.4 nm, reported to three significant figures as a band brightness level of 29.8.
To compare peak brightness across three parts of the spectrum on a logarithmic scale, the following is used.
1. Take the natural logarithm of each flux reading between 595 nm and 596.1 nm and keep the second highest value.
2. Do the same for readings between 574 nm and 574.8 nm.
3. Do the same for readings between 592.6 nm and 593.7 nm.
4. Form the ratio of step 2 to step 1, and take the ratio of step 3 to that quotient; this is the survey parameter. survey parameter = 3.31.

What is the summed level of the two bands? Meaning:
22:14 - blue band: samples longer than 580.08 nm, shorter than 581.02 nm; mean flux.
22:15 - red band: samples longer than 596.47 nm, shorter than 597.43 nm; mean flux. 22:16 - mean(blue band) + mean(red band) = 58.5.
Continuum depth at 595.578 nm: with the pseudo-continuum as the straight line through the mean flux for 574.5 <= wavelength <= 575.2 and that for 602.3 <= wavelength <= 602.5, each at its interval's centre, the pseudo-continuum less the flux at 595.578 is 0.3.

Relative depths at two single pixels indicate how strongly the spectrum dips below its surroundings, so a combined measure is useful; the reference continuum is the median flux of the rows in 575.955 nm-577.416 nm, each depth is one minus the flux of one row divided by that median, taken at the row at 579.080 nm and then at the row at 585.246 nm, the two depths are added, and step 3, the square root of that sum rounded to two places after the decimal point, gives 0.33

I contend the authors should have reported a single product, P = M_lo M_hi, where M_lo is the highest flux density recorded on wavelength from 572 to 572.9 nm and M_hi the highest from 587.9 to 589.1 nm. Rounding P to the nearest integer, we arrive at 947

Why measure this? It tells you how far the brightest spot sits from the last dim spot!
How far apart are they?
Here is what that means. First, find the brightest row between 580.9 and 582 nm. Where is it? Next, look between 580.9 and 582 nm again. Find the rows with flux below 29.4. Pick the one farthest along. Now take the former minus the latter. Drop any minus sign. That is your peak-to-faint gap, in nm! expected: 0.54 nm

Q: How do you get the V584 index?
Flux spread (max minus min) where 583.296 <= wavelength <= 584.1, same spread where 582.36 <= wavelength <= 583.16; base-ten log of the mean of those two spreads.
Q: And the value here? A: 0.64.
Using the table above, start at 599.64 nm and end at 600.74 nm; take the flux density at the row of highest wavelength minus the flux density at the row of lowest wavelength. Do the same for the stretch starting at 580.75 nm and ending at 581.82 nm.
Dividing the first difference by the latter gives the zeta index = 3.24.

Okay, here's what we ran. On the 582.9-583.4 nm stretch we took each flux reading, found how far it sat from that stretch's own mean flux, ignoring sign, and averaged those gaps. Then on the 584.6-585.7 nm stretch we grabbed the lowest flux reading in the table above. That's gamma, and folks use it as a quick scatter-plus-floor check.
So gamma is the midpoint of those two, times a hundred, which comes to 1371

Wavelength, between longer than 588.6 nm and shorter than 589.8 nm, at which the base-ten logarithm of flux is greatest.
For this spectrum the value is 588.625 nm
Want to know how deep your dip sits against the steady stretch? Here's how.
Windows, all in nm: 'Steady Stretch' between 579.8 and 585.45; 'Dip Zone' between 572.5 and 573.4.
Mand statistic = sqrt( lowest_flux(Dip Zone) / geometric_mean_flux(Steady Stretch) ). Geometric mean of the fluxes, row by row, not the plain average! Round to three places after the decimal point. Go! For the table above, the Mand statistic 0.943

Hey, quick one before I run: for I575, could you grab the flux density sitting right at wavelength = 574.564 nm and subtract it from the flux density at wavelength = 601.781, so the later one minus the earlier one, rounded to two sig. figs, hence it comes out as -3.9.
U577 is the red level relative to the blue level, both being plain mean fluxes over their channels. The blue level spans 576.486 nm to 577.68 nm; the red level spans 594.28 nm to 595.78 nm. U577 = 0.95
